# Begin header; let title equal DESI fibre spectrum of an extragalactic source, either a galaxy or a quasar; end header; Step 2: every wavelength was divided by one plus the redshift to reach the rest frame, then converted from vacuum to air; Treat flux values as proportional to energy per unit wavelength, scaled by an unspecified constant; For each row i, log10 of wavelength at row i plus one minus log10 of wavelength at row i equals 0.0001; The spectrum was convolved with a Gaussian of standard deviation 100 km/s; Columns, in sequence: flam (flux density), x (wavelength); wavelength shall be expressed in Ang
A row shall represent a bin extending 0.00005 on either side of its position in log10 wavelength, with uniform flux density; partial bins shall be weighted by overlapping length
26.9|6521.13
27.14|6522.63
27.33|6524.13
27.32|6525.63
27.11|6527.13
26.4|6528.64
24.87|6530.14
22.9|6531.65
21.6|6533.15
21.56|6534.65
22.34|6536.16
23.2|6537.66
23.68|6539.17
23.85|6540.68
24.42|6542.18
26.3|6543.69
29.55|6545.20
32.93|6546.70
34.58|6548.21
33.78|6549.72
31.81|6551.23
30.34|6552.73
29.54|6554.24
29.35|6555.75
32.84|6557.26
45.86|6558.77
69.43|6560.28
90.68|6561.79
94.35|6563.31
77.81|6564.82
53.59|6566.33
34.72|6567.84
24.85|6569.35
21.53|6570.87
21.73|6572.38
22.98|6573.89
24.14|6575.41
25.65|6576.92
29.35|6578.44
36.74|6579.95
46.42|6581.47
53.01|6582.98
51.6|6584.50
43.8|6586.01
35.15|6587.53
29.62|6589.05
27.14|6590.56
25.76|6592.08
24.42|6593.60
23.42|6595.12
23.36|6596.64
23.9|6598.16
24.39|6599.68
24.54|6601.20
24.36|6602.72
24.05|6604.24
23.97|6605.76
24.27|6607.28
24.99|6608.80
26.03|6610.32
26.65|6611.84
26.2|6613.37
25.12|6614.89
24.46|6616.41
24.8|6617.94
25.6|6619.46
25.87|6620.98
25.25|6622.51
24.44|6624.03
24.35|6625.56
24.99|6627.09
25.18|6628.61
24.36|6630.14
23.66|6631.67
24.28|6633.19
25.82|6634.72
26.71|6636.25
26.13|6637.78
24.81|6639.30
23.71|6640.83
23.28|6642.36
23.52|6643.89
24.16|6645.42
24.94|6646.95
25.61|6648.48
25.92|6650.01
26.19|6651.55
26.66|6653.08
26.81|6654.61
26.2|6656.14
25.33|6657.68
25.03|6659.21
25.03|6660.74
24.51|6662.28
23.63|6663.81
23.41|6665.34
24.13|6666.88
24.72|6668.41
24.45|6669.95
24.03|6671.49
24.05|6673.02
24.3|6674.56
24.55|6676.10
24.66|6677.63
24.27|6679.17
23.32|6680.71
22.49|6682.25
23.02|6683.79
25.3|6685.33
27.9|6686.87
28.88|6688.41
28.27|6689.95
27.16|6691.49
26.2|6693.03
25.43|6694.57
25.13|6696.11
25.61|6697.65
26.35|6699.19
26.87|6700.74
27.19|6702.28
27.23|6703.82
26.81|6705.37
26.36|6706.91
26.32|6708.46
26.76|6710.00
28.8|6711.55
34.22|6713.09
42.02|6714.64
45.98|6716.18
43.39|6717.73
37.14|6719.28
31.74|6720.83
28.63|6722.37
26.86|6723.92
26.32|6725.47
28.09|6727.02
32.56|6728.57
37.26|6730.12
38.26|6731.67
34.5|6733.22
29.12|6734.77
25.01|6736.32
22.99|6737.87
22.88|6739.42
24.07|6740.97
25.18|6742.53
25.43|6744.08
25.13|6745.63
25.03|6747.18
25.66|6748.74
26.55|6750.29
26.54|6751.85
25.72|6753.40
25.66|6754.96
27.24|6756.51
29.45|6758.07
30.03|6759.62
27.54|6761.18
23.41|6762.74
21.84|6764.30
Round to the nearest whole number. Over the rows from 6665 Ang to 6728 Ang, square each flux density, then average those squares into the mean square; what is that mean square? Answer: 799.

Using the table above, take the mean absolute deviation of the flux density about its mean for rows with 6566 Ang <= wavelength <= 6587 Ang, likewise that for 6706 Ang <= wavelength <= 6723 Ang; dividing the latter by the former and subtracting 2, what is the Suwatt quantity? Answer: -1.4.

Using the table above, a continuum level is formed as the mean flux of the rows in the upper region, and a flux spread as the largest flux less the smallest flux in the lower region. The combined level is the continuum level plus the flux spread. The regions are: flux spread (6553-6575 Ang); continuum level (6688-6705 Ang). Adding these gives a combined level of 100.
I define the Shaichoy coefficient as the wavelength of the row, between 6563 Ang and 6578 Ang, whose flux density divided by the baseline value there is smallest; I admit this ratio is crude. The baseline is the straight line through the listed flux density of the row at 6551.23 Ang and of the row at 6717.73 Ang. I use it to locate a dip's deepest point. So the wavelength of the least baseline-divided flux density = 6570.87 Ang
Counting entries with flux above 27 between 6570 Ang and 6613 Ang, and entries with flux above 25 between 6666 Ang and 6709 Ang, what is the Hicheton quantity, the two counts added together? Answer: 25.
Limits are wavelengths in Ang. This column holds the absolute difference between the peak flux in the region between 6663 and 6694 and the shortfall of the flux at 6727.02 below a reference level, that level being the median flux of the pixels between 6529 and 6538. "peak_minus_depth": 34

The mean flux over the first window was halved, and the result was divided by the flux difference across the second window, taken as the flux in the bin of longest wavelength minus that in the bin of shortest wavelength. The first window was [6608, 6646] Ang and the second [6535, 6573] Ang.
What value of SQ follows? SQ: -20.5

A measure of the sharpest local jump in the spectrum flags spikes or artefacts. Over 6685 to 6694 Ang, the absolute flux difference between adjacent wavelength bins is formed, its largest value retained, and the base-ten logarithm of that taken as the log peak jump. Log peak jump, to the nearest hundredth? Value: 0.41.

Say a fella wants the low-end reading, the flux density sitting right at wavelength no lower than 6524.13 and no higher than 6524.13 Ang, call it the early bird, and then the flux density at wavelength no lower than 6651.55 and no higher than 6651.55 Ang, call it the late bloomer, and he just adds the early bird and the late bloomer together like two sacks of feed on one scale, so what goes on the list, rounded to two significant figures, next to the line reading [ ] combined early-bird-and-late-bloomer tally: 54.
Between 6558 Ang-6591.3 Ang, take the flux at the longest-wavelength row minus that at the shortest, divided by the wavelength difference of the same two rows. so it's -0.59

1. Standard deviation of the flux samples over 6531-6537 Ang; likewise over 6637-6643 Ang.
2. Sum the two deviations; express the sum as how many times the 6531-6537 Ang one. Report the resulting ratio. 3.0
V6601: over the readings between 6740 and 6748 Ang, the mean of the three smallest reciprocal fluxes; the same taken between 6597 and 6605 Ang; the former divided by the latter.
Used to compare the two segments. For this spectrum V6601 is 0.97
